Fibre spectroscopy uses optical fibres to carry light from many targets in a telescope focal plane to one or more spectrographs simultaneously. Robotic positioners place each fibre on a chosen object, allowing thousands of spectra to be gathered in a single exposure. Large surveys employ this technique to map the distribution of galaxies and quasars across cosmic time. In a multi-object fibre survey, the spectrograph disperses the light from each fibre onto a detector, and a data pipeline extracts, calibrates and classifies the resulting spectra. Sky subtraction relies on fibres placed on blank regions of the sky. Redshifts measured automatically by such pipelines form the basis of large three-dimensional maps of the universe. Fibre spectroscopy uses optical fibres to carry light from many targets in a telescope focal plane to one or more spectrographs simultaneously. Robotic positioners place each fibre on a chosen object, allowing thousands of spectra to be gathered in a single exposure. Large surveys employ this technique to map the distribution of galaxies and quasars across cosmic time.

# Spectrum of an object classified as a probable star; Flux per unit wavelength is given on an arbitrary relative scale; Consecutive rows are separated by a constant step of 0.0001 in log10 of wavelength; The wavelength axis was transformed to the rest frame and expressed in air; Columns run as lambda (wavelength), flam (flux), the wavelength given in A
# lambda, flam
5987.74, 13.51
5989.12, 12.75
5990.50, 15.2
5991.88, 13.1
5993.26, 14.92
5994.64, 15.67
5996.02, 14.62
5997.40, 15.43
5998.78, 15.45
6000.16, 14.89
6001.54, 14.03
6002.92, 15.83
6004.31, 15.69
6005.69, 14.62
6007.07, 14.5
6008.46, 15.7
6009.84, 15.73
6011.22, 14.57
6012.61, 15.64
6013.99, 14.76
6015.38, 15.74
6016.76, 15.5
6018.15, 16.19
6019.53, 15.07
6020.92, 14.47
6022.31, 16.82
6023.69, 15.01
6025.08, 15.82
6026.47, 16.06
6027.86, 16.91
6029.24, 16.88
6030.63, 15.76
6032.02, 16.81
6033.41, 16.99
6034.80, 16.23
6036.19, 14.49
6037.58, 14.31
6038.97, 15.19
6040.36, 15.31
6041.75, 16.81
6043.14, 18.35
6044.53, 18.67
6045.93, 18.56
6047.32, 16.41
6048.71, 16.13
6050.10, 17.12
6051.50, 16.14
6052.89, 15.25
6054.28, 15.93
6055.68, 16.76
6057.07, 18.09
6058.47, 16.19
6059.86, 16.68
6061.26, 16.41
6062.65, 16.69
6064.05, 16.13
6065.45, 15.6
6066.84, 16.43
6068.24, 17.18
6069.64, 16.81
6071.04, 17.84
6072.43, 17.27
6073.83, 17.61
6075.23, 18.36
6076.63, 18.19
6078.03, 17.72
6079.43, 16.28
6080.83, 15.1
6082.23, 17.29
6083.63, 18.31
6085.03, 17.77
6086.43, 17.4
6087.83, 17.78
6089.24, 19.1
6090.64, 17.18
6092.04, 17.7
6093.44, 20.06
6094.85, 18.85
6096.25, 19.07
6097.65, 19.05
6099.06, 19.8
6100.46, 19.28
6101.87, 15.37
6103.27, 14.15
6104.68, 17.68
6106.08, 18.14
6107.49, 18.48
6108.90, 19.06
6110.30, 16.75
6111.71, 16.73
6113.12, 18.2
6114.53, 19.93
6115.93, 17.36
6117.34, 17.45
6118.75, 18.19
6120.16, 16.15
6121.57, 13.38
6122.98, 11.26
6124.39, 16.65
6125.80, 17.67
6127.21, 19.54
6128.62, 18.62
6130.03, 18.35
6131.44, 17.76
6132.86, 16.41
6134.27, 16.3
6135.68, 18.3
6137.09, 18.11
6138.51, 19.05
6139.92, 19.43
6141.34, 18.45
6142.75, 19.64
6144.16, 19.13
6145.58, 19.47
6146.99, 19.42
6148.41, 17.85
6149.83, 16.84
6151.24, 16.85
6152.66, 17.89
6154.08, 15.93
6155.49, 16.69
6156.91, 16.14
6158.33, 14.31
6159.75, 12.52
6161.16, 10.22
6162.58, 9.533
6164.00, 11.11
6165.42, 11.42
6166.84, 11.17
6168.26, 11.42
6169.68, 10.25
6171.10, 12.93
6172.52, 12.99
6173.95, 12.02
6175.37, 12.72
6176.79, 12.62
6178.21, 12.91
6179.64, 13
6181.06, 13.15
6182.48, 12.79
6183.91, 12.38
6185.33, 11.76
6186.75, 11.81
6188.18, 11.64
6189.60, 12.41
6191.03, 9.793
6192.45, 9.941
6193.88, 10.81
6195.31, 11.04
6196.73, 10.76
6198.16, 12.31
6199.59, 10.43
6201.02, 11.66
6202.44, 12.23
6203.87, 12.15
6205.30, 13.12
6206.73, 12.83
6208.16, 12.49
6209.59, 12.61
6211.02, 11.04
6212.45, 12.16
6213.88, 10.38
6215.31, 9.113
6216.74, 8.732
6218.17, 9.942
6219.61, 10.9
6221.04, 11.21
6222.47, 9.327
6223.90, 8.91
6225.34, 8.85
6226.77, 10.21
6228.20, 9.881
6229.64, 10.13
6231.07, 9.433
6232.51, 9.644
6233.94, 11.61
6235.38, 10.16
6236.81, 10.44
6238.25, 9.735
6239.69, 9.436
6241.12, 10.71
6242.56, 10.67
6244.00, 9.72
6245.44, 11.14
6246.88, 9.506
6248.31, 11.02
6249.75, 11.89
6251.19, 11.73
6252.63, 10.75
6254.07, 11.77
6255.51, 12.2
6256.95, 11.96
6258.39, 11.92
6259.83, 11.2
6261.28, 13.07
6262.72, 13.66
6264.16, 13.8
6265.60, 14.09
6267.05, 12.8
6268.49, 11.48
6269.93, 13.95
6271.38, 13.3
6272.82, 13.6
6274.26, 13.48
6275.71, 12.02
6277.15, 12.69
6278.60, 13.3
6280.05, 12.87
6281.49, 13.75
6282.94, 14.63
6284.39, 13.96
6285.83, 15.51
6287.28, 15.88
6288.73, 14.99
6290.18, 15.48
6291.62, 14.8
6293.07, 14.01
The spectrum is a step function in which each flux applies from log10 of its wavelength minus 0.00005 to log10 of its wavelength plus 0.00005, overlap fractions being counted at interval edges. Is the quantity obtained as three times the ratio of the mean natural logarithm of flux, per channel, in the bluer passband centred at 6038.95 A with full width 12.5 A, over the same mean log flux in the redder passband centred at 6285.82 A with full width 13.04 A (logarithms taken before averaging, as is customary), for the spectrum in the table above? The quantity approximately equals 3.11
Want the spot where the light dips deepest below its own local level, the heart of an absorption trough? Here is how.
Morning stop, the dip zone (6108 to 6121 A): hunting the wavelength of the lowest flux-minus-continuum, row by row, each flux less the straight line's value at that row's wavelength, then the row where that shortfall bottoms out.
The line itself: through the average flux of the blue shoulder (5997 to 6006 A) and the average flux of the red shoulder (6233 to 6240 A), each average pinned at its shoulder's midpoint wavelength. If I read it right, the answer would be 6120.16 A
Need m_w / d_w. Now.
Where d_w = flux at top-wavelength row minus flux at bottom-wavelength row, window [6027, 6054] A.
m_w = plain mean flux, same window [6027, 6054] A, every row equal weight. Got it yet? -10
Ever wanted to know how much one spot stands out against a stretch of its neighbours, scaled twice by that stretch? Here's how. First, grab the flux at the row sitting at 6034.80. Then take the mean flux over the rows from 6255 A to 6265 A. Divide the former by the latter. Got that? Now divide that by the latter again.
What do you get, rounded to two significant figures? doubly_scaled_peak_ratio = 0.10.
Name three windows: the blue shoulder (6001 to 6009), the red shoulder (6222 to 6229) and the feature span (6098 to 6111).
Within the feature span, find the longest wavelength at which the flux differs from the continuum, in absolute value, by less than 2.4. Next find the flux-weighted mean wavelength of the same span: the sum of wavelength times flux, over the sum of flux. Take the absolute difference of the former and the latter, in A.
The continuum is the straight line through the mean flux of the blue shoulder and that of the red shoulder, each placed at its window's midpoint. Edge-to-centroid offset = 1.4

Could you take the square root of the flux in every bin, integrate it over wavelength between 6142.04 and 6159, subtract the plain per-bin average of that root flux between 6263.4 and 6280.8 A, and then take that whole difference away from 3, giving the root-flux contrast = -64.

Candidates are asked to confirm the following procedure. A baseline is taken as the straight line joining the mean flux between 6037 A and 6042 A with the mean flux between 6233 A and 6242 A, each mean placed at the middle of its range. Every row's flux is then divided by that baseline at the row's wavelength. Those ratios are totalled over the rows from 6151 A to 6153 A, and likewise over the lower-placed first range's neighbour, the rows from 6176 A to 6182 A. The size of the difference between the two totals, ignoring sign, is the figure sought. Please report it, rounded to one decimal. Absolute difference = 1.6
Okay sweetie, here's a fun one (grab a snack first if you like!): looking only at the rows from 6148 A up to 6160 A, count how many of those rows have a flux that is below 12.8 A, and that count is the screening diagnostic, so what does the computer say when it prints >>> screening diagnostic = 1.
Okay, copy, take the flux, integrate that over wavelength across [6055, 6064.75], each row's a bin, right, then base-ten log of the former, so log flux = 2.21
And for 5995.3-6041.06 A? 2.85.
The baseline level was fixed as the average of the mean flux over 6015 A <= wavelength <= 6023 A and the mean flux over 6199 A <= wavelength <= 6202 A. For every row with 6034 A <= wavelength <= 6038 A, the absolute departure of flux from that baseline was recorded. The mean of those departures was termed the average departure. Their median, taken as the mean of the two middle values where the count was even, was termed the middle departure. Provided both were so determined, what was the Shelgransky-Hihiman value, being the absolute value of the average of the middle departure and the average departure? 1.4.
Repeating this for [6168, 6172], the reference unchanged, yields 1.9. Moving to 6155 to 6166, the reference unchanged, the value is 2.4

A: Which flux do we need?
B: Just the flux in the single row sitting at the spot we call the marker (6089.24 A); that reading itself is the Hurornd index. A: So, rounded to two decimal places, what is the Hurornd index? 19.10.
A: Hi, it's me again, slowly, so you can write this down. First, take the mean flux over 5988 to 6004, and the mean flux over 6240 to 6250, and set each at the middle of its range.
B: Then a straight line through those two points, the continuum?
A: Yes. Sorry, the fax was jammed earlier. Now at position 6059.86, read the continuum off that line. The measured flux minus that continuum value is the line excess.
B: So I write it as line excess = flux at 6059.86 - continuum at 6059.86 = 3.0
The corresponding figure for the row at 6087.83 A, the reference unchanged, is 4.6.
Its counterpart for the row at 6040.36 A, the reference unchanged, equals 1.3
